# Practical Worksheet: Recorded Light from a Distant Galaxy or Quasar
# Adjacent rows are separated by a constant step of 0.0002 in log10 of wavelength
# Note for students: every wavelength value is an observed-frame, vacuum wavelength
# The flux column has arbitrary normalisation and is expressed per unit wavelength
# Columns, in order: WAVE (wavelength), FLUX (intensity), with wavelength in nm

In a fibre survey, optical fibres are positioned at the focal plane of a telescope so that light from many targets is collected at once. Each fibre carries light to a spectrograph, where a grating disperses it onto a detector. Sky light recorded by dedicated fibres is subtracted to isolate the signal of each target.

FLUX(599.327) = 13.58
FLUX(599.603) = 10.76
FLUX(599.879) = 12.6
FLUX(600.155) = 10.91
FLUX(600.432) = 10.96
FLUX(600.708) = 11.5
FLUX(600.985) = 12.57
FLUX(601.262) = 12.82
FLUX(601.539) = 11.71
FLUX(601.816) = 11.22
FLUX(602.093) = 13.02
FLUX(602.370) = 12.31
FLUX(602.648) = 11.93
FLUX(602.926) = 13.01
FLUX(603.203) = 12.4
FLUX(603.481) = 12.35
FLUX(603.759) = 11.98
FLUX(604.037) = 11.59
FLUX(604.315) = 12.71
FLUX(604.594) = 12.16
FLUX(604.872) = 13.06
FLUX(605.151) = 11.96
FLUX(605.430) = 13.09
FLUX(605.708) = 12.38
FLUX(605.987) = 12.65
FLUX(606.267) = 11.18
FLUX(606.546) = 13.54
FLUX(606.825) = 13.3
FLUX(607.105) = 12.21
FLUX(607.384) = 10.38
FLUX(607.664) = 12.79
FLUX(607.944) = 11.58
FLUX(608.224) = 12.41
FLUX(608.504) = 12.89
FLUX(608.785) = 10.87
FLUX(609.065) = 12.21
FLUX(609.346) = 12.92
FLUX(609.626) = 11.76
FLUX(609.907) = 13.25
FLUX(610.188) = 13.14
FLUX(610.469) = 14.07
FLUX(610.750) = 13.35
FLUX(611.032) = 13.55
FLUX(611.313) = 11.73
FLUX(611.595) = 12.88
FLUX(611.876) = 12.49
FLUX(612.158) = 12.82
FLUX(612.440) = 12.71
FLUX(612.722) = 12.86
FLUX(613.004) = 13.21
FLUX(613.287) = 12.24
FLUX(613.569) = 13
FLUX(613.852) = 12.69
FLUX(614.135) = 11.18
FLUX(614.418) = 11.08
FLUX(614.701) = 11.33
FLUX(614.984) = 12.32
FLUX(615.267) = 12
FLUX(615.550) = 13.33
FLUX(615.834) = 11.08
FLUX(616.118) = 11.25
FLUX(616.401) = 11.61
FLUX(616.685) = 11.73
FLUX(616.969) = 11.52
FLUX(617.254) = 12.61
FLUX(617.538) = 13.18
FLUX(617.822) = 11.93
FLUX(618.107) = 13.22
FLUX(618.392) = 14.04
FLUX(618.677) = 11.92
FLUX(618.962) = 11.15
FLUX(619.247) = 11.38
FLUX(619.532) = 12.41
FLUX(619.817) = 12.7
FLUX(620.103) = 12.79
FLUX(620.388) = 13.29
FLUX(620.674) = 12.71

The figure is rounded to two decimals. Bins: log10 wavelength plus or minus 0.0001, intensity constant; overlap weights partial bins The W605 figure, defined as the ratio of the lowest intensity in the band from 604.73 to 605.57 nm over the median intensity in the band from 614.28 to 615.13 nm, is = 1.06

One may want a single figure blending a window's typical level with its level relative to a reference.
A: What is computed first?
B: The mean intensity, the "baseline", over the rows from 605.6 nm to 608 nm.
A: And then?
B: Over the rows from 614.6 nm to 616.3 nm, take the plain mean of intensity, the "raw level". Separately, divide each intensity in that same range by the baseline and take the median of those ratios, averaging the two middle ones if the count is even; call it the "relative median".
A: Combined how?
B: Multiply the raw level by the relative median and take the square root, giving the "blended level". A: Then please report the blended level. 3.37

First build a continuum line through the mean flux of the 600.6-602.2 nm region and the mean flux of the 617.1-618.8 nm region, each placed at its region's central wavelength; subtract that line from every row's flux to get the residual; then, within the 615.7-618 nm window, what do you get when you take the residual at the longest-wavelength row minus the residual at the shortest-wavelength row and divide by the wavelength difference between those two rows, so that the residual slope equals 0.4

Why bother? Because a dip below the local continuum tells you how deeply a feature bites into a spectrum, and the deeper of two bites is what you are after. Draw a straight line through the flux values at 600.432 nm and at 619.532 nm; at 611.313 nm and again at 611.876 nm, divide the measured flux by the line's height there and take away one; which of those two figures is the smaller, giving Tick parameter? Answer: 0.00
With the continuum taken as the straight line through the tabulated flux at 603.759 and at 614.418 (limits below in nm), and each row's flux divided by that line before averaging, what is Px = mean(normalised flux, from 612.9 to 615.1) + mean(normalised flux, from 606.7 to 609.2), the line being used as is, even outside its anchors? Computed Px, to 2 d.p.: 2.13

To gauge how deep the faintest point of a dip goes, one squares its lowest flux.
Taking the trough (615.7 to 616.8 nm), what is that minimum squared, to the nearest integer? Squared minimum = 123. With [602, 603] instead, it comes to 142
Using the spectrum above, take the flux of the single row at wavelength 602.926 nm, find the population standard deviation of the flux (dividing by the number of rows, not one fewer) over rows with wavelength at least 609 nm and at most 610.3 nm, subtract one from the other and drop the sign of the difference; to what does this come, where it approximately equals 12.4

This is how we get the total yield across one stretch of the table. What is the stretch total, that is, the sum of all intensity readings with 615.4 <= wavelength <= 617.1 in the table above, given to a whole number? 71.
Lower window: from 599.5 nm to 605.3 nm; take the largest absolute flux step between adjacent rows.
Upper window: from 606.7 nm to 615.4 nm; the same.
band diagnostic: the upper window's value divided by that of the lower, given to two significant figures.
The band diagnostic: 1.3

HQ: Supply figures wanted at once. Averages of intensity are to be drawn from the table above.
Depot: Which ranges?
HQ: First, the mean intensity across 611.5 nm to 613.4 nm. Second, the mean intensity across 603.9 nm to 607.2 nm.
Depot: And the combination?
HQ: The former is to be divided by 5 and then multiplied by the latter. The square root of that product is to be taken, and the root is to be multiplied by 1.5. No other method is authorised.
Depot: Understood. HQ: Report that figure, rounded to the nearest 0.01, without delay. 8.46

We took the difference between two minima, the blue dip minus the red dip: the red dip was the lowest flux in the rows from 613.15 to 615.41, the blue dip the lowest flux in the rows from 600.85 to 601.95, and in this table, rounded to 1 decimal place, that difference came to 0.1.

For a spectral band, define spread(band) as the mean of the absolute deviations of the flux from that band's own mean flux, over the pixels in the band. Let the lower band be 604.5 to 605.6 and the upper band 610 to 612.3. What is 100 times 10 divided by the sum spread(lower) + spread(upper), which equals 970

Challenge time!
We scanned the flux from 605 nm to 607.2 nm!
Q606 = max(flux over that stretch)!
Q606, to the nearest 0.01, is 13.54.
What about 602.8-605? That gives 13.06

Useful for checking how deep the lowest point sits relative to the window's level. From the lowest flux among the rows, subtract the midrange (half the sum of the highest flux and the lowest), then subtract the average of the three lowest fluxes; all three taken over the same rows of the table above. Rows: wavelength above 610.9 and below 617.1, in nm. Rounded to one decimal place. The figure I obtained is -12.3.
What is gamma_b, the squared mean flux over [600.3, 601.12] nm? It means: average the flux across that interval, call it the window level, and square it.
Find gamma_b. 136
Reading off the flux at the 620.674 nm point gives 12.71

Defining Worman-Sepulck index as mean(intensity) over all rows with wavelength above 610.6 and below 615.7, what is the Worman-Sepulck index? 12.49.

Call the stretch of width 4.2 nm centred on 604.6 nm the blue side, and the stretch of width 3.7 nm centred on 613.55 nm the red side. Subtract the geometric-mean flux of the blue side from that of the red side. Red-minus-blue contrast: -0.1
